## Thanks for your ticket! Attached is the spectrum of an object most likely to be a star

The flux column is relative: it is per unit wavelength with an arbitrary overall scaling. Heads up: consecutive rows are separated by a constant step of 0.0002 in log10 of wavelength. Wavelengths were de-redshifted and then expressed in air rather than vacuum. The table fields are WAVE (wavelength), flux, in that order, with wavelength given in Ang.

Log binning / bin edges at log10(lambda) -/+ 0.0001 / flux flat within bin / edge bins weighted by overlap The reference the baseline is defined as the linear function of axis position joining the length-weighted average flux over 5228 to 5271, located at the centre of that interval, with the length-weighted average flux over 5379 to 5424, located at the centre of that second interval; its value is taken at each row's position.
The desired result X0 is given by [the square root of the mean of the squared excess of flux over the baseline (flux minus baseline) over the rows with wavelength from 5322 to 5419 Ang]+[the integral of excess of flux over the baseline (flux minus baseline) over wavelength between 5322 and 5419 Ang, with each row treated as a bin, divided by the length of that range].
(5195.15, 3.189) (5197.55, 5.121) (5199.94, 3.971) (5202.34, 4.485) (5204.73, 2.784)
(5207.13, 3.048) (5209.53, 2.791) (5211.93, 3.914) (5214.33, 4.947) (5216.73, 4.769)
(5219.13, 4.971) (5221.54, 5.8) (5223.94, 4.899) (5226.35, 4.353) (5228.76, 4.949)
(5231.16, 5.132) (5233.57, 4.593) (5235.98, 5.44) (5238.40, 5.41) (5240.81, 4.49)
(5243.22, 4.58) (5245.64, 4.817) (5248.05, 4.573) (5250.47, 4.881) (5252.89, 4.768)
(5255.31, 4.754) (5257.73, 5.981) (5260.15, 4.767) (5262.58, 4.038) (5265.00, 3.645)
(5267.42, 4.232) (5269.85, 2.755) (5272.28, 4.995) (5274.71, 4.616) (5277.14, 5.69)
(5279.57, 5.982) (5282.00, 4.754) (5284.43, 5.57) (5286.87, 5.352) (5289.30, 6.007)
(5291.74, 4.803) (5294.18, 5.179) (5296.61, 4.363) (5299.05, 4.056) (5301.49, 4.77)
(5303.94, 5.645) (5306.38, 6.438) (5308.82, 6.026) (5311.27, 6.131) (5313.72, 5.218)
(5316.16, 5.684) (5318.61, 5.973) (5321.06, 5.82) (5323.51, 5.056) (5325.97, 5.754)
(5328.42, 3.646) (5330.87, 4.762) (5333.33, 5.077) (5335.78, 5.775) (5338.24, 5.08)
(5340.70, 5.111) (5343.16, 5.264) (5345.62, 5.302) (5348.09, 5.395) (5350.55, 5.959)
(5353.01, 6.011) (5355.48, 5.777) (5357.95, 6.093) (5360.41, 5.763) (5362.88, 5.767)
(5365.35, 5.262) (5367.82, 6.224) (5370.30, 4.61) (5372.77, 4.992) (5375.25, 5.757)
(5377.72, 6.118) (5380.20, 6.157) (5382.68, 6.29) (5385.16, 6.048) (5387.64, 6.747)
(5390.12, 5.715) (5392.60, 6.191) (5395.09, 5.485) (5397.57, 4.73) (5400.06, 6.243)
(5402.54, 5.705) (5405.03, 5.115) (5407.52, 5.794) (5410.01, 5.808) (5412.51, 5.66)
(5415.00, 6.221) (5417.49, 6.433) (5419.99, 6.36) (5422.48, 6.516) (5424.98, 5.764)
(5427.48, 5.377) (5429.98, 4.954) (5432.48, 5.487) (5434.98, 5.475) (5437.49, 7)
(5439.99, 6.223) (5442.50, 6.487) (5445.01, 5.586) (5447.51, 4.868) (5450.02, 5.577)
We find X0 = 0.5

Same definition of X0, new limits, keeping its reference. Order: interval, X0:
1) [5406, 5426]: 0.3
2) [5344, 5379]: 0.5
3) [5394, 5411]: 0.2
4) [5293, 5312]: 1.0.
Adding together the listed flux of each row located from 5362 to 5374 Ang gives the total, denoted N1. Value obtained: 26.9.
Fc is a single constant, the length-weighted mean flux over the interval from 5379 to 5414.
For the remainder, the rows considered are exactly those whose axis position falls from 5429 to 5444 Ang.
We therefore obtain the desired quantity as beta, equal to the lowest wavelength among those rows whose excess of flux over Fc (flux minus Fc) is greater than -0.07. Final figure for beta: 5437.49 Ang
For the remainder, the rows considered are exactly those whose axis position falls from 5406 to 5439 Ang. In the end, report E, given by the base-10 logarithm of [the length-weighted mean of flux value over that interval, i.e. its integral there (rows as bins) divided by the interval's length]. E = 0.77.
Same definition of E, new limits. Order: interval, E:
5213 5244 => 0.69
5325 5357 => 0.72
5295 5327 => 0.74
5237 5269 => 0.67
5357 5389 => 0.77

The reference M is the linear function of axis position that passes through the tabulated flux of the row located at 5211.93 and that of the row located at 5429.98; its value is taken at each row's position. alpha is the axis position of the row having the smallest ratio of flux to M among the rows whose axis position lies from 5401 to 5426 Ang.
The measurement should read 5405.03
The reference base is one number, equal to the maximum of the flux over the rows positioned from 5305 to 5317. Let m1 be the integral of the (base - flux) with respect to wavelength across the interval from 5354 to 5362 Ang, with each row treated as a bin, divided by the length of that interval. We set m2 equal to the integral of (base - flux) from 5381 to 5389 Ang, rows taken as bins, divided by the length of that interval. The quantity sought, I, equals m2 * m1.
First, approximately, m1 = 0.6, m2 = 0.10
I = 0.05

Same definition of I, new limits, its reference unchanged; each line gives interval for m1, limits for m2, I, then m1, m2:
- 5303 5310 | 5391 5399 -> 0.36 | 0.4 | 0.94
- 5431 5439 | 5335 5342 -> 0.54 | 0.5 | 1.15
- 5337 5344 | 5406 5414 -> 0.89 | 1.3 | 0.69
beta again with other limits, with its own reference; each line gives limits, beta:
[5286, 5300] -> 5289.30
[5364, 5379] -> 5367.82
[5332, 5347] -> 5335.78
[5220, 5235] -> 5221.54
